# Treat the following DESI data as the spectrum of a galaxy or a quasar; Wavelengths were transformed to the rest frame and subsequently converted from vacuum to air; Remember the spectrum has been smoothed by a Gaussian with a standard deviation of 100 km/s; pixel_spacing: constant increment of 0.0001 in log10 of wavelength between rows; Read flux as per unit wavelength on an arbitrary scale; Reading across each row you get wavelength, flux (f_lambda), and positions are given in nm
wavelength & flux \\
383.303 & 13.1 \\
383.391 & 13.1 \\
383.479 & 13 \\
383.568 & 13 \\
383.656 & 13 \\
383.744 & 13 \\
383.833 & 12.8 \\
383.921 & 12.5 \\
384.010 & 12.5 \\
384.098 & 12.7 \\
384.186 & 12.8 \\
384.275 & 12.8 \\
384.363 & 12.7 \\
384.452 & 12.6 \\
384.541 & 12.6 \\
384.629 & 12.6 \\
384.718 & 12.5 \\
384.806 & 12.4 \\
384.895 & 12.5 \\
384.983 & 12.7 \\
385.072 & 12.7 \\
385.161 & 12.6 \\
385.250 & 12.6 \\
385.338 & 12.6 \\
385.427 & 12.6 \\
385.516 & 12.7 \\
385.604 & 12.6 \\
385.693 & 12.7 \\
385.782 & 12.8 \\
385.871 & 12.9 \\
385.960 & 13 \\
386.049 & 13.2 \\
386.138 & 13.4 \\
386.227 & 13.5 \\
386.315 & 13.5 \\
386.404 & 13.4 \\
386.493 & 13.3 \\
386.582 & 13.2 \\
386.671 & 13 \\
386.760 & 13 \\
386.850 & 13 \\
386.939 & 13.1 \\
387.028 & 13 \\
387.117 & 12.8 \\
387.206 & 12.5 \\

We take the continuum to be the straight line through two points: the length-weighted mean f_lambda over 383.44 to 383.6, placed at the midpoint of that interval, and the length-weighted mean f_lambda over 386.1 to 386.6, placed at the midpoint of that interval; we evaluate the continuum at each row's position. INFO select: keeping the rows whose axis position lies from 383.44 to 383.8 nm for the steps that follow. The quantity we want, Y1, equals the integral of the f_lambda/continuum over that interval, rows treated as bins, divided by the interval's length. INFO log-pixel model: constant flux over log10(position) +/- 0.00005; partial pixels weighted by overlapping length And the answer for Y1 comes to 1.001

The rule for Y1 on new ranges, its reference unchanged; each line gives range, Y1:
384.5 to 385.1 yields 0.956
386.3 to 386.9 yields 0.978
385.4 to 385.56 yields 0.955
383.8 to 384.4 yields 0.974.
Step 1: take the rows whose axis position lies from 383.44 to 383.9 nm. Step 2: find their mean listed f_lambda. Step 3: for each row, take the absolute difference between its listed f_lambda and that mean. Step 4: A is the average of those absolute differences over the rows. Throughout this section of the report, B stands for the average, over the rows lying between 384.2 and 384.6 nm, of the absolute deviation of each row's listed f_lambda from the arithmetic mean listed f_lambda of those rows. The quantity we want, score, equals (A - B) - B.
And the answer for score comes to -0.09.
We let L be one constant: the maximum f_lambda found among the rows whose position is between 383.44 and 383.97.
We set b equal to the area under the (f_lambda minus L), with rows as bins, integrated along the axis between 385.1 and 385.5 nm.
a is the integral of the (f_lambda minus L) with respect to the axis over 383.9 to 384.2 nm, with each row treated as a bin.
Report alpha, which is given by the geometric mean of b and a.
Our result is 0.134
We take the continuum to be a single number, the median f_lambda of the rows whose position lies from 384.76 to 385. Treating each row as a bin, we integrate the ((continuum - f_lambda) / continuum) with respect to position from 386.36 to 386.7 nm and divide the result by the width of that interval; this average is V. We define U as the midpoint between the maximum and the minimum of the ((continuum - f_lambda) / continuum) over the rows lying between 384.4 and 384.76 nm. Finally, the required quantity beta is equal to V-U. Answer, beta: -0.05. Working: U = -0.004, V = -0.06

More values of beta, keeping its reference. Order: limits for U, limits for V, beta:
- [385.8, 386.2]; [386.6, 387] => 0.01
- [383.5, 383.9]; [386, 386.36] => -0.04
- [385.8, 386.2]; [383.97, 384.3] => 0.04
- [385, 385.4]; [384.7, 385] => 0.01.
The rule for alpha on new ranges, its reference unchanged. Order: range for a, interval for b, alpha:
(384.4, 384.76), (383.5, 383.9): 0.067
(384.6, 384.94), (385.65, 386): 0.095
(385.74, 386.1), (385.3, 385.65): 0.028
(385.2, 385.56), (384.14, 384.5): 0.116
